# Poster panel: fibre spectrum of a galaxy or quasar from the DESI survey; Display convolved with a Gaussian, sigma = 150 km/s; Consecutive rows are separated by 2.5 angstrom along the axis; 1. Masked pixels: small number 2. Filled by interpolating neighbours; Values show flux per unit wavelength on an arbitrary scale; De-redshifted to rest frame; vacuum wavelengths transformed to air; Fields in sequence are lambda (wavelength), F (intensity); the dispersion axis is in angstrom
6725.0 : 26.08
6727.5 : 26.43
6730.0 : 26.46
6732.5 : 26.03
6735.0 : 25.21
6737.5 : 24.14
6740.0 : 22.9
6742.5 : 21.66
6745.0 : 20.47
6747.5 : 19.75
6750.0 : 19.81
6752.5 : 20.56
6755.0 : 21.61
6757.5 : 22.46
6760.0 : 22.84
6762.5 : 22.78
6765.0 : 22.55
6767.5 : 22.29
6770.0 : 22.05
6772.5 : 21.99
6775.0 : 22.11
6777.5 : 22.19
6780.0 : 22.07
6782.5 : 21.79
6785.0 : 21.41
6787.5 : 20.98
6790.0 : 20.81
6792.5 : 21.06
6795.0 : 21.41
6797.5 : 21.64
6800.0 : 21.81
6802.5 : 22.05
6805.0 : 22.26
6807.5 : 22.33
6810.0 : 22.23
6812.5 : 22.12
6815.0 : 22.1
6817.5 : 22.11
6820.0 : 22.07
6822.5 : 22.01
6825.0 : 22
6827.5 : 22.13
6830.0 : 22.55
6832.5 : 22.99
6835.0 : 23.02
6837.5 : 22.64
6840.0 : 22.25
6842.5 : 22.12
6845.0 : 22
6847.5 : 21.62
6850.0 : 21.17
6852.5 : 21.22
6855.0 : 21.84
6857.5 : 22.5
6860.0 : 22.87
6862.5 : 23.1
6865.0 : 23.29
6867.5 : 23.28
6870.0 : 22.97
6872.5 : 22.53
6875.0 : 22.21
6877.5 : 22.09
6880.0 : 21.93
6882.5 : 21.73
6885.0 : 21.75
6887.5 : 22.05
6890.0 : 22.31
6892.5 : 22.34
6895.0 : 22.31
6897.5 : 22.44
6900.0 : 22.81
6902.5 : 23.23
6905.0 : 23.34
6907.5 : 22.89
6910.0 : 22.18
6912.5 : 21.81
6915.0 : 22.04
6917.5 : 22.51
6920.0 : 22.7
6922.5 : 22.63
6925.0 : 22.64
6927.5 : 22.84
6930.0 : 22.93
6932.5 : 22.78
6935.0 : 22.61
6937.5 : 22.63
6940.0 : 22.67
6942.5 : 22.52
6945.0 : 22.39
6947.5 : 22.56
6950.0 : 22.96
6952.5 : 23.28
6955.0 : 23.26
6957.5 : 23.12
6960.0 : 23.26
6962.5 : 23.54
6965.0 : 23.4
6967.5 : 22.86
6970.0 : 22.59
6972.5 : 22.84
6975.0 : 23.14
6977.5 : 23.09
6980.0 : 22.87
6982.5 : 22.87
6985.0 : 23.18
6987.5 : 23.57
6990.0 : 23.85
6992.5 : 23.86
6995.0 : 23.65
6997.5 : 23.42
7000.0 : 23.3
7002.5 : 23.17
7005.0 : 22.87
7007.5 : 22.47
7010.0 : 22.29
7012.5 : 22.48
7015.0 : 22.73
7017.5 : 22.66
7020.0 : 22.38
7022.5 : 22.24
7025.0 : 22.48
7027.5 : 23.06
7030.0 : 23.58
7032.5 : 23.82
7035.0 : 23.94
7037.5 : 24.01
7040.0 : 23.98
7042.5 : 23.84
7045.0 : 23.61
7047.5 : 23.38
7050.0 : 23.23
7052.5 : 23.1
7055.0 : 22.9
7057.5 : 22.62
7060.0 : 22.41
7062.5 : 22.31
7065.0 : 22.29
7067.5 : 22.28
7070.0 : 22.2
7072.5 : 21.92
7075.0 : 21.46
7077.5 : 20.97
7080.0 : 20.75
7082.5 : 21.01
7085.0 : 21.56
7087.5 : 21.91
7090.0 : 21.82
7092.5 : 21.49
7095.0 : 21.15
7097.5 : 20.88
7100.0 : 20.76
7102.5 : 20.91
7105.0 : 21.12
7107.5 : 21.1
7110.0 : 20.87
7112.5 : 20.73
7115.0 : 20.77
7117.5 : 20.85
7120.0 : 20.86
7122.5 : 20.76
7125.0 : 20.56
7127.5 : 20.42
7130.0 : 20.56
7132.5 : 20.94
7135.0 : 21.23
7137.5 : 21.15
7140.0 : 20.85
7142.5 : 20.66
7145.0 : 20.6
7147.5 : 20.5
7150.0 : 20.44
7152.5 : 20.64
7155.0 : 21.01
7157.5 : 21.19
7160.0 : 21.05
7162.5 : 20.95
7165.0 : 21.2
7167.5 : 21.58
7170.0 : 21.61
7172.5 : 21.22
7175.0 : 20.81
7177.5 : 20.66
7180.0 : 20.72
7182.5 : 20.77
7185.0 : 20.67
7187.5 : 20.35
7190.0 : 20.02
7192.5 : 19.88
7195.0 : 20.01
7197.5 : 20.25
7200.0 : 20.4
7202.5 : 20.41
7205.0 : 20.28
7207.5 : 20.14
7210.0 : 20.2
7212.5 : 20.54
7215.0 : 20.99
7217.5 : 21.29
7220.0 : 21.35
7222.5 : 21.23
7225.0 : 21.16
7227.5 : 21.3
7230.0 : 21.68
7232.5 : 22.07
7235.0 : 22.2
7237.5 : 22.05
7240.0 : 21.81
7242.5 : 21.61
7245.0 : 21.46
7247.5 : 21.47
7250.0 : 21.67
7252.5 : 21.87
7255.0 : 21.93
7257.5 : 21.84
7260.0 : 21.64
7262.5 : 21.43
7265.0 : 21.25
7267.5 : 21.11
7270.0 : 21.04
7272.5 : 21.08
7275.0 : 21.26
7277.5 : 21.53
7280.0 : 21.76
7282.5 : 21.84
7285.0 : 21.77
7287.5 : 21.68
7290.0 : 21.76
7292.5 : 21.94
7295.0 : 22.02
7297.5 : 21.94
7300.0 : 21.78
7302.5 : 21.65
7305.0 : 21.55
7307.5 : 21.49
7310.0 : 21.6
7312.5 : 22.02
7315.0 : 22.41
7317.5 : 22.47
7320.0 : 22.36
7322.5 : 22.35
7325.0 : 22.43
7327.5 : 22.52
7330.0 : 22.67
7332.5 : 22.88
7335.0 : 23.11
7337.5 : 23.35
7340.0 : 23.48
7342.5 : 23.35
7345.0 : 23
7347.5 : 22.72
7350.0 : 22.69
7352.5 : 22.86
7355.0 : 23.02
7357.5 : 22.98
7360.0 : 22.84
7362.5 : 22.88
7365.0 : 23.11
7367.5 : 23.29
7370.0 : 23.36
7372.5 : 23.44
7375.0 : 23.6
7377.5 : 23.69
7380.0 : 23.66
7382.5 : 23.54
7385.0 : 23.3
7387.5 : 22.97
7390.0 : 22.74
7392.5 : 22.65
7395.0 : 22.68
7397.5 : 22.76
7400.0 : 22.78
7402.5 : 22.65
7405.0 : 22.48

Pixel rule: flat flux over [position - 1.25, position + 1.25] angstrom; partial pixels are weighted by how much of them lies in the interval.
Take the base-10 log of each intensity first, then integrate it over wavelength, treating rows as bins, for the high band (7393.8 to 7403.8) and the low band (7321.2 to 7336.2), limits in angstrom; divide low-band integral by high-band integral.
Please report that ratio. 1.5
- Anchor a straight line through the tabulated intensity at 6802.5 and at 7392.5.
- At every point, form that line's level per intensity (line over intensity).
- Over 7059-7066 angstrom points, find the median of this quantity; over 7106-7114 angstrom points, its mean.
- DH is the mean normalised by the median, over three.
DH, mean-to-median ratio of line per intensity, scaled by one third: 0.357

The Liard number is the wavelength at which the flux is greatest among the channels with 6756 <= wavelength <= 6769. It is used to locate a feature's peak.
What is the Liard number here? 6760.0 angstrom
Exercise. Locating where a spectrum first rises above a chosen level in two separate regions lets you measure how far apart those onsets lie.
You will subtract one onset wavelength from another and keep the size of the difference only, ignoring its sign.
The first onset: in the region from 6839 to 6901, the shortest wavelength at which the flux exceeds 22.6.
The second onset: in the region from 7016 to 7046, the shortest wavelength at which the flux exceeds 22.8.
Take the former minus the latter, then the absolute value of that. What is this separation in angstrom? 167.5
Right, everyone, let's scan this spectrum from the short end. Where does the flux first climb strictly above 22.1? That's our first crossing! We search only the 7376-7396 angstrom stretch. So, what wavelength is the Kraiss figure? 7377.5 angstrom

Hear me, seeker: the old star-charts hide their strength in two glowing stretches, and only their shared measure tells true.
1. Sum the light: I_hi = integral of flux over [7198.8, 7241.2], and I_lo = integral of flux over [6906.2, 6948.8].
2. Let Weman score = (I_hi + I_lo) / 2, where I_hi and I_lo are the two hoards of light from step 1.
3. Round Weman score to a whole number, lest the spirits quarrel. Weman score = 928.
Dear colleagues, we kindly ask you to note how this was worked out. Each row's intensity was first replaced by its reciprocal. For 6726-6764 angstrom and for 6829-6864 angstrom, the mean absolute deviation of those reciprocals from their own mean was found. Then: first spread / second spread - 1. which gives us 2.3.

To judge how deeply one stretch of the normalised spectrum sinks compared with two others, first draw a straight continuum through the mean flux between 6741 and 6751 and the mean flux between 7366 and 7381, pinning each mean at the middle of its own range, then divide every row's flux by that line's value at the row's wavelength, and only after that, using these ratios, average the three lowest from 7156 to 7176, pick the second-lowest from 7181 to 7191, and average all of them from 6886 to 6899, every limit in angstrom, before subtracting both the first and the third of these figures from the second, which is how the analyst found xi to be -1.08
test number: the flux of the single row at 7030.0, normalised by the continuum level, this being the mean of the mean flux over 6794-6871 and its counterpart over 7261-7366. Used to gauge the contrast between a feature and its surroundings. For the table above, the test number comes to 1.06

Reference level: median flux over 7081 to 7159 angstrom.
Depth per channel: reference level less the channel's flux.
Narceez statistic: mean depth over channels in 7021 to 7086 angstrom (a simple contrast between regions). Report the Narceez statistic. -1.8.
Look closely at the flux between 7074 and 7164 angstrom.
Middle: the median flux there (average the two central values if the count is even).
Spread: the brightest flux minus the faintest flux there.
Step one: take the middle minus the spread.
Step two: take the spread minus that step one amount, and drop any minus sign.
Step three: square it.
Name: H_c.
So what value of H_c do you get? 321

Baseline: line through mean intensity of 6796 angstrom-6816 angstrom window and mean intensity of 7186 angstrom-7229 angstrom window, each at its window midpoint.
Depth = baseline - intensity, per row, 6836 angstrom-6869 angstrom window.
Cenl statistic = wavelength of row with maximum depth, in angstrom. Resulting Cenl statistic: 6850.0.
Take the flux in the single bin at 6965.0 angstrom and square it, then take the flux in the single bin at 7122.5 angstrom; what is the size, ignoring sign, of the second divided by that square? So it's 0.038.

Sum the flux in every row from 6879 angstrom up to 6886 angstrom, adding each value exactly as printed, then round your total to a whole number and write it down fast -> 65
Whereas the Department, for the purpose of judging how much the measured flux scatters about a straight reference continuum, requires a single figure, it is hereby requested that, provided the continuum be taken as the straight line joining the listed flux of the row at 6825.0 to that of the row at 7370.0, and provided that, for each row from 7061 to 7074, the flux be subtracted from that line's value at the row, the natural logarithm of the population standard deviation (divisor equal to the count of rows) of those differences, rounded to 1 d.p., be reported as -1.9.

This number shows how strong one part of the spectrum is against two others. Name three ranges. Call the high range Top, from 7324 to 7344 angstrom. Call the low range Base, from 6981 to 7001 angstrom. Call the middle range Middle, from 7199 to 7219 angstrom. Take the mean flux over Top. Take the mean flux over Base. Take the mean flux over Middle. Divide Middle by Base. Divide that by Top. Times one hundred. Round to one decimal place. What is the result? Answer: 3.8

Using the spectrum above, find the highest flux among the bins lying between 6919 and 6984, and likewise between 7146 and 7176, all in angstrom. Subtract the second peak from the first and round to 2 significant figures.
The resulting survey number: 1.9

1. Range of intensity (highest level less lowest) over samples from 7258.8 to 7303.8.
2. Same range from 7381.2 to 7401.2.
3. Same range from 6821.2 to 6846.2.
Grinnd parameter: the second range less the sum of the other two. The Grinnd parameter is -1.1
